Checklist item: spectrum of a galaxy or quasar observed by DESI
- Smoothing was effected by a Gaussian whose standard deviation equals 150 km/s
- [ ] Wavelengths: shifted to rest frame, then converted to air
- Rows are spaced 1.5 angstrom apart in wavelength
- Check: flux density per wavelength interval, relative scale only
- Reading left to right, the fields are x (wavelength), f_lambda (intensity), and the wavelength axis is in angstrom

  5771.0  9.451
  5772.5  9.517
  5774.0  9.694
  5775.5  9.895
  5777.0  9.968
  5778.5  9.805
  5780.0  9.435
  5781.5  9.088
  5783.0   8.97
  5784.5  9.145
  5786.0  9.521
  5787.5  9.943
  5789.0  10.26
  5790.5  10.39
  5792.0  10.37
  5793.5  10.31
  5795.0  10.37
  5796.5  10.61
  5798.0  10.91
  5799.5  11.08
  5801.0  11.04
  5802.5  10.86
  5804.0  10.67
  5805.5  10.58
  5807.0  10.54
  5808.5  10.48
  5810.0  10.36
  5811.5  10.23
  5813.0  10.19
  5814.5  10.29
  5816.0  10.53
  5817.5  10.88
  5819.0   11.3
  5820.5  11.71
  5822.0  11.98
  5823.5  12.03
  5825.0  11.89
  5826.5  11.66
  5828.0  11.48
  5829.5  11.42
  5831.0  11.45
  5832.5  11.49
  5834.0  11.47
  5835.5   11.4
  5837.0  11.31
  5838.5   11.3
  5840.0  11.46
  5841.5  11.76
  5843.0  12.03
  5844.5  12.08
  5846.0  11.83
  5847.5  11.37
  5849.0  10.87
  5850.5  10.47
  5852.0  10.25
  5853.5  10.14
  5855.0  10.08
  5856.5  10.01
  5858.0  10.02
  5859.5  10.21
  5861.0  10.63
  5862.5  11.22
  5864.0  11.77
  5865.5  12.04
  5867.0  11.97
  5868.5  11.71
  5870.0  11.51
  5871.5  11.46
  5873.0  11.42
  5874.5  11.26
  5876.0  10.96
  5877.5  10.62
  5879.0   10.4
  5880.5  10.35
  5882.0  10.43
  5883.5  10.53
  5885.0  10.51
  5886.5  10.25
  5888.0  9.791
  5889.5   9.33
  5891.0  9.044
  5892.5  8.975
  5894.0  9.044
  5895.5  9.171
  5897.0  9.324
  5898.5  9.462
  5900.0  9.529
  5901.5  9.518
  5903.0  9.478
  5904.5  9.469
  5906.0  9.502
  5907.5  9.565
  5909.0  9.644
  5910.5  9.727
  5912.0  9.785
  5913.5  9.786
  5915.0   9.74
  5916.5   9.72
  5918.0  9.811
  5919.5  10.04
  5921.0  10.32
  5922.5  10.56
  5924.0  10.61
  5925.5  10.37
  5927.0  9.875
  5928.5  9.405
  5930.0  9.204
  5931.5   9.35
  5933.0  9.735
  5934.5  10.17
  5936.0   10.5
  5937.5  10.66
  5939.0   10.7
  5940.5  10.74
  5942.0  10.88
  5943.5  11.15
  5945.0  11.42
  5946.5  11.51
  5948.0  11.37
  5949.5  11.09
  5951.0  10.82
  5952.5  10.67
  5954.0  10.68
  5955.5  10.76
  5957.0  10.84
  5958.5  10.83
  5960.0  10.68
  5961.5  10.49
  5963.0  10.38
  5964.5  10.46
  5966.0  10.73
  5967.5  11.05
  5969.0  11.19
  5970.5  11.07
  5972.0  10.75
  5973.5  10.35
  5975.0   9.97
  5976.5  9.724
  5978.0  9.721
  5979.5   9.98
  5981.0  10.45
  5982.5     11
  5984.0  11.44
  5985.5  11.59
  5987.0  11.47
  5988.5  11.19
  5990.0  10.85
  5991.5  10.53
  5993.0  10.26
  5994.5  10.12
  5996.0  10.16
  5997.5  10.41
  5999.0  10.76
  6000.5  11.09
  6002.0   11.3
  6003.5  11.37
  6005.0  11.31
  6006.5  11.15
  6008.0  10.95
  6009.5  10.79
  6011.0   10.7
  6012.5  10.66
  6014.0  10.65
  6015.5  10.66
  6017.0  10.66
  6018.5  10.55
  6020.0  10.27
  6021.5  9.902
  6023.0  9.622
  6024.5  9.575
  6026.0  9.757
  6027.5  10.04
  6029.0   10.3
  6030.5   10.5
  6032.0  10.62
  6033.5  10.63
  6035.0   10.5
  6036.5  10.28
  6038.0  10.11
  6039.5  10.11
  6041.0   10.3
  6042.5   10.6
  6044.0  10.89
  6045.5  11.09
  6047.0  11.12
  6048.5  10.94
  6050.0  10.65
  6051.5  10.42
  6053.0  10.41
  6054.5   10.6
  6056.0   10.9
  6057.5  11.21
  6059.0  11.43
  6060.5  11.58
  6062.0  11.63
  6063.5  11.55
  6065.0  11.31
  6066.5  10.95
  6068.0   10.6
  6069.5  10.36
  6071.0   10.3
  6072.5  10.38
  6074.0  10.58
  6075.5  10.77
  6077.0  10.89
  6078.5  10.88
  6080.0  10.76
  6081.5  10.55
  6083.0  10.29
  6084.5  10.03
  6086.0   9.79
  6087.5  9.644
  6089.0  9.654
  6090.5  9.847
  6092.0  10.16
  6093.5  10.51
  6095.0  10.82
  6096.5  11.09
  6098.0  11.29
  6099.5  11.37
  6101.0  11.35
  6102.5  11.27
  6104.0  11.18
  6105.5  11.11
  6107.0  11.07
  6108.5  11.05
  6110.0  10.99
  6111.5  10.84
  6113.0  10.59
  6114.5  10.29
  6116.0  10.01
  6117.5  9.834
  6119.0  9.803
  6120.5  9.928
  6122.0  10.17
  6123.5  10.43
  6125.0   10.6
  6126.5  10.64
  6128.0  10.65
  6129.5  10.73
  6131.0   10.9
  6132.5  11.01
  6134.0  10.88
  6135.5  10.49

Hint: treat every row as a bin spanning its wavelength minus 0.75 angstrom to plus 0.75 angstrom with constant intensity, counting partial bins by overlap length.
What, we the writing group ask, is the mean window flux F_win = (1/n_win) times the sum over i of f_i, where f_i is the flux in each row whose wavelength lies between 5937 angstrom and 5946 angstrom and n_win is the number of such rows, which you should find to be 10.9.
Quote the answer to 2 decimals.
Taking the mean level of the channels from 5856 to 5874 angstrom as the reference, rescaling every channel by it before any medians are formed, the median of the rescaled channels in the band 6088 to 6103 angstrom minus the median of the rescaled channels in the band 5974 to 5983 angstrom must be 0.09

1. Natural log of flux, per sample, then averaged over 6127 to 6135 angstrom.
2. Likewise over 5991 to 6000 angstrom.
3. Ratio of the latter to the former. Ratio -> 0.98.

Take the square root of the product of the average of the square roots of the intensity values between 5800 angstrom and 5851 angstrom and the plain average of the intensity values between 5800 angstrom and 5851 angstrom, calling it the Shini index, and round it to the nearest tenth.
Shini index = 6.1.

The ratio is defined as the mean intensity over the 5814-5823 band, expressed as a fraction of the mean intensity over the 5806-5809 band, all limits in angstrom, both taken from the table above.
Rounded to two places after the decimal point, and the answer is 1.06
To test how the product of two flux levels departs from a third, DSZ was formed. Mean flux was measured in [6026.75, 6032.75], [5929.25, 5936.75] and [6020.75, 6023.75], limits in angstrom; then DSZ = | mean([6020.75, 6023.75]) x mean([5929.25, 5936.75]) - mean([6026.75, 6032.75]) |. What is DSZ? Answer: 85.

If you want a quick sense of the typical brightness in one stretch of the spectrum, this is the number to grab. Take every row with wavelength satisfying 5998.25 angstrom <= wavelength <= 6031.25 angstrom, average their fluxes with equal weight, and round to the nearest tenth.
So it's 10.6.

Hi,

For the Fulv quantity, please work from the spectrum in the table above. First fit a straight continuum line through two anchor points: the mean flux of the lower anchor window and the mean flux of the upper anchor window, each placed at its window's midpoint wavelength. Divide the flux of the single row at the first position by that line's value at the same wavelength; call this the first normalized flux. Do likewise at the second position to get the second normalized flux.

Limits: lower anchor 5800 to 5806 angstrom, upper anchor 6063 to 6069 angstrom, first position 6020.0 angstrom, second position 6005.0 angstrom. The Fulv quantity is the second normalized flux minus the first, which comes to 0.10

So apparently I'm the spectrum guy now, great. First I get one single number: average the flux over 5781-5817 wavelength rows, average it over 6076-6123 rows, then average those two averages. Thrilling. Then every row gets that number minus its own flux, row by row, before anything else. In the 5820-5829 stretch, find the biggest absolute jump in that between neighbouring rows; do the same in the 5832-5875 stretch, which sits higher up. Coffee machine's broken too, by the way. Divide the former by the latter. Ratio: 0.46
